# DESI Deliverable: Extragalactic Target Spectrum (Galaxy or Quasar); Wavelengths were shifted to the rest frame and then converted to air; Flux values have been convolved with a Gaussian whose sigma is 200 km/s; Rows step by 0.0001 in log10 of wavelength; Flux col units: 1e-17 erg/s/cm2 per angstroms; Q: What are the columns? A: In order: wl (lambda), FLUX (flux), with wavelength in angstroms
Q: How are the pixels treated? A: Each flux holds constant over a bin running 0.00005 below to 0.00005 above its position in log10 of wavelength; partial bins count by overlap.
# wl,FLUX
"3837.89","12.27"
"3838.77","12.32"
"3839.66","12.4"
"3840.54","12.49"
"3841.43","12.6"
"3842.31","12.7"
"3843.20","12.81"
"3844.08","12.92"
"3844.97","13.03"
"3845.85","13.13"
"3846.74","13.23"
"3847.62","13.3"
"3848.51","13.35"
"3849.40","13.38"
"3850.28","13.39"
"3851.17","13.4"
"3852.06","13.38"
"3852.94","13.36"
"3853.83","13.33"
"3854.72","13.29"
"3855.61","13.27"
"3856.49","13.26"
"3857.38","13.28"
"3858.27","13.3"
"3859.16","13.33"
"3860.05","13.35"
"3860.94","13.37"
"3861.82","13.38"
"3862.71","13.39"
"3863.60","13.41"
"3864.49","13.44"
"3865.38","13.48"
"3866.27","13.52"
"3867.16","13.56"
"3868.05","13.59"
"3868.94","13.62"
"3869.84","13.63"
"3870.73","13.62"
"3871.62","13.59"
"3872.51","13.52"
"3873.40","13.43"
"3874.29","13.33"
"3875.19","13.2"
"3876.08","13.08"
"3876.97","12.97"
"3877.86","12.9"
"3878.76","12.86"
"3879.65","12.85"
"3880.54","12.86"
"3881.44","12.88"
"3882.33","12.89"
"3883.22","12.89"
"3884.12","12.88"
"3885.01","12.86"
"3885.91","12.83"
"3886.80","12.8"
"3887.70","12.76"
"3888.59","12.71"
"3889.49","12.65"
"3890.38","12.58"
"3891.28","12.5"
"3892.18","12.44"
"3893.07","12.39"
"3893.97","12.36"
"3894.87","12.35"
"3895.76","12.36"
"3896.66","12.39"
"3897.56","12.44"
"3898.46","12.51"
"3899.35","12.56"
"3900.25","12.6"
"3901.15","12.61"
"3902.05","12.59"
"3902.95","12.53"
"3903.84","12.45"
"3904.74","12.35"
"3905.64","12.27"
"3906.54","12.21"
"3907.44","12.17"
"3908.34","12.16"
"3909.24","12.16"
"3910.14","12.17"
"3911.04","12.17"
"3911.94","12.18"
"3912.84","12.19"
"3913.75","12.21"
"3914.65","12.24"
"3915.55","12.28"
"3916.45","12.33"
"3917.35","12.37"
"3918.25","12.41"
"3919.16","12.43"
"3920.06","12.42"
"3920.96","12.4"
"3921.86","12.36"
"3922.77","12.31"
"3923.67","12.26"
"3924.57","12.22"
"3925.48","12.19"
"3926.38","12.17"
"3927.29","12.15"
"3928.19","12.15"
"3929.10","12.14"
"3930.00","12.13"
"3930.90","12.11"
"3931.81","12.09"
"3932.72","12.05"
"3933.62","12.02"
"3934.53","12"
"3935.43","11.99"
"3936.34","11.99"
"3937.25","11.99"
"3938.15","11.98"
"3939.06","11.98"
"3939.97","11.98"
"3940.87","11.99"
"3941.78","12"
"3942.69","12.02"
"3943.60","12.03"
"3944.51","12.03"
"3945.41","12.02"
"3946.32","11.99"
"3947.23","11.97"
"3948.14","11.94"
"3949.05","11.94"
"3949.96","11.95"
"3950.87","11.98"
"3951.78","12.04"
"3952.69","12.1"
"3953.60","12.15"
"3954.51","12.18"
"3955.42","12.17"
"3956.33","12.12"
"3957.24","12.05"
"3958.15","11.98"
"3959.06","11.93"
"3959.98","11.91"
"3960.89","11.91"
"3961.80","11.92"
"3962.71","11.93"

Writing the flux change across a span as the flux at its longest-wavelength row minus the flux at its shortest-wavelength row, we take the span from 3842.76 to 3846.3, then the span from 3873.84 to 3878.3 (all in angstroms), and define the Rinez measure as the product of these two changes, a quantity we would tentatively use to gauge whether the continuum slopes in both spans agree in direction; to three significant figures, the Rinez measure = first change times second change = -0.138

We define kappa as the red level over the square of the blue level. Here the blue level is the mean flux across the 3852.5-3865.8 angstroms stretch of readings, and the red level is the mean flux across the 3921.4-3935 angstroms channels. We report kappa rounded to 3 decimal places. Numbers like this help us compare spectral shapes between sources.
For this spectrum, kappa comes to 0.068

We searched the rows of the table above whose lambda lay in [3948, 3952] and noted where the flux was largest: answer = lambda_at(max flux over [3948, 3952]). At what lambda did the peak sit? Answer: 3951.78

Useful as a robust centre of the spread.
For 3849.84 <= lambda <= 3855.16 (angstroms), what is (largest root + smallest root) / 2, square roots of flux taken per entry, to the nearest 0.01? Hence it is 3.65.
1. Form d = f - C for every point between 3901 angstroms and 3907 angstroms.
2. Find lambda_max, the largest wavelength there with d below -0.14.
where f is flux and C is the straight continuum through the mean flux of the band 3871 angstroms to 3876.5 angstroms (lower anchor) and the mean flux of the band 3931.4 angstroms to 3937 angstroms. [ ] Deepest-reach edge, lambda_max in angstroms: 3906.54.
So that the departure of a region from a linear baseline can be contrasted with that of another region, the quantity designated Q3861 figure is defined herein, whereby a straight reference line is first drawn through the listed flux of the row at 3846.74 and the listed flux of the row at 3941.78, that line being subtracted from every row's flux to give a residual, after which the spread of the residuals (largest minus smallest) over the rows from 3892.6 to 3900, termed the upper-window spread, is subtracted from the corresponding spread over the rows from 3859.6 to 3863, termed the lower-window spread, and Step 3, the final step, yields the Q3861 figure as -0.20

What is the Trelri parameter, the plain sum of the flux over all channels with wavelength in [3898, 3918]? 271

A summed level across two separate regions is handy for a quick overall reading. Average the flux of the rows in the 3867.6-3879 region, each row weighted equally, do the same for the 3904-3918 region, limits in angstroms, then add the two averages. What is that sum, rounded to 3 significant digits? 25.6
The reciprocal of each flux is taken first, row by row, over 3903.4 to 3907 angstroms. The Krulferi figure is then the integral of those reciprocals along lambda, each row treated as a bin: 0.292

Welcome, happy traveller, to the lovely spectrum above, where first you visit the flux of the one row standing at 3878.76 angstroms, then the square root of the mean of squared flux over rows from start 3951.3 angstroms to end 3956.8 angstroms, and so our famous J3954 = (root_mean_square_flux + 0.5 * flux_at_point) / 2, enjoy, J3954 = 9.28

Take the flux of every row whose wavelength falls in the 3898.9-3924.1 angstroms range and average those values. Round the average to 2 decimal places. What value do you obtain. 12.34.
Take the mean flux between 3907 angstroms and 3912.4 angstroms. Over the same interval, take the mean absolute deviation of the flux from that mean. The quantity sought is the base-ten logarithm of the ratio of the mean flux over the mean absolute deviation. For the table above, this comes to 3.34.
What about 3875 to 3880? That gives 2.08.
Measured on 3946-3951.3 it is 2.81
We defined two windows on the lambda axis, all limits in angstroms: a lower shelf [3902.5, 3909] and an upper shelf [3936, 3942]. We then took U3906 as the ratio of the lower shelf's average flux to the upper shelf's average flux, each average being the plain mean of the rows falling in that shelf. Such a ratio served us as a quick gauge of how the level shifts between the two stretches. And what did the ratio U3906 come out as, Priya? 1.03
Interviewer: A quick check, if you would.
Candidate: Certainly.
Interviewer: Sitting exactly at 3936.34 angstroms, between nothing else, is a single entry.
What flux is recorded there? 11.99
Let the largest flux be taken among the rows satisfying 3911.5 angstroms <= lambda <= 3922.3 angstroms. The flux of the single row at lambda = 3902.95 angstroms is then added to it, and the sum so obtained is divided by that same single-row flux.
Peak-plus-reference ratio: 1.99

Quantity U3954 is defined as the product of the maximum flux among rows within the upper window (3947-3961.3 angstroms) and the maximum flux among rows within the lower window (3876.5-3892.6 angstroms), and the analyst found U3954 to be 158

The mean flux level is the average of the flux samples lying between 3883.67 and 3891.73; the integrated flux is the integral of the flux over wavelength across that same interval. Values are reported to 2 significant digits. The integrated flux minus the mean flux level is 90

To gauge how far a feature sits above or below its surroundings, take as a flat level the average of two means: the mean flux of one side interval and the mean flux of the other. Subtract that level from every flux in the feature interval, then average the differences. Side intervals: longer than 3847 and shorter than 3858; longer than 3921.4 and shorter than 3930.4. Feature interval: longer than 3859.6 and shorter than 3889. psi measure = 0.4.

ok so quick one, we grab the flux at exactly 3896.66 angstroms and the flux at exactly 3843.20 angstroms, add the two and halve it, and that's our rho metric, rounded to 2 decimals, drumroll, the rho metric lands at 12.60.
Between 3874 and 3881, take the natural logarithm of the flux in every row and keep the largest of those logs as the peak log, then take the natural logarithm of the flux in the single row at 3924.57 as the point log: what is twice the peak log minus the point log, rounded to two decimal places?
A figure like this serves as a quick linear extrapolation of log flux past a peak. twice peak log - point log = 2.68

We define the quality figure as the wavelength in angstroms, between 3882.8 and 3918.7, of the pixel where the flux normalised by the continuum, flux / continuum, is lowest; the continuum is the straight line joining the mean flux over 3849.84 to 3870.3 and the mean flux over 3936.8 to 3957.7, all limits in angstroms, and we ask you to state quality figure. 3893.97 angstroms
